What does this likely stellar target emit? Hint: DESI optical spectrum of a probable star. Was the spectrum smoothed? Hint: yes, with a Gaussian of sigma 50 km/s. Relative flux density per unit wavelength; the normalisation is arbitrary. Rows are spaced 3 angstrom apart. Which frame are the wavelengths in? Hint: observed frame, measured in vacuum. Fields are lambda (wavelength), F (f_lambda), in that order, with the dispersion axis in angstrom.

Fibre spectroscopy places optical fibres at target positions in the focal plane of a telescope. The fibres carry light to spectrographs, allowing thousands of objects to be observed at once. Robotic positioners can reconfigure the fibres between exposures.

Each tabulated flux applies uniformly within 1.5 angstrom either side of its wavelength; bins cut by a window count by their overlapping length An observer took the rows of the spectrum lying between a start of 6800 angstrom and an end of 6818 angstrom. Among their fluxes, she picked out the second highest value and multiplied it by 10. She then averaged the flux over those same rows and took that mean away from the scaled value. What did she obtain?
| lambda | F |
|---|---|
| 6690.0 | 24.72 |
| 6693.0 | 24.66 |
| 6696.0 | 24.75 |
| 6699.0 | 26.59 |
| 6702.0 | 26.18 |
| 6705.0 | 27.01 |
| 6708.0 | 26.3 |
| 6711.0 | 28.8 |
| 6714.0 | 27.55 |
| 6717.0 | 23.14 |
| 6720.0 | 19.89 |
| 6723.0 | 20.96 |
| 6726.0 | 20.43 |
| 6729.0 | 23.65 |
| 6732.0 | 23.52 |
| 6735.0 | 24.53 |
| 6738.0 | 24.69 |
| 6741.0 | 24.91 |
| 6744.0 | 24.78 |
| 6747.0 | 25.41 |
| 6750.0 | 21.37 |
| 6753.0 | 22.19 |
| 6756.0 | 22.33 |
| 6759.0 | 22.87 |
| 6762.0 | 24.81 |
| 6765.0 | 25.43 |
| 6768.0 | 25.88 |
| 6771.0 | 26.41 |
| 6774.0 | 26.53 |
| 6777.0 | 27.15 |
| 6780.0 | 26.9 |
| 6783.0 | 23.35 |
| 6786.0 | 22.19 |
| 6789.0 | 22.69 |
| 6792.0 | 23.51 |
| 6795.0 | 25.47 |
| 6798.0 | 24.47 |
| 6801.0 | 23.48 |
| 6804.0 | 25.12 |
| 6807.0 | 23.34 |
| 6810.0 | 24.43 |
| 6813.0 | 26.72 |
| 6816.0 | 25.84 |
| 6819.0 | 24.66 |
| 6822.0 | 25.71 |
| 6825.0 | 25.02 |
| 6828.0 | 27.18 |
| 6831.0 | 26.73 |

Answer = 234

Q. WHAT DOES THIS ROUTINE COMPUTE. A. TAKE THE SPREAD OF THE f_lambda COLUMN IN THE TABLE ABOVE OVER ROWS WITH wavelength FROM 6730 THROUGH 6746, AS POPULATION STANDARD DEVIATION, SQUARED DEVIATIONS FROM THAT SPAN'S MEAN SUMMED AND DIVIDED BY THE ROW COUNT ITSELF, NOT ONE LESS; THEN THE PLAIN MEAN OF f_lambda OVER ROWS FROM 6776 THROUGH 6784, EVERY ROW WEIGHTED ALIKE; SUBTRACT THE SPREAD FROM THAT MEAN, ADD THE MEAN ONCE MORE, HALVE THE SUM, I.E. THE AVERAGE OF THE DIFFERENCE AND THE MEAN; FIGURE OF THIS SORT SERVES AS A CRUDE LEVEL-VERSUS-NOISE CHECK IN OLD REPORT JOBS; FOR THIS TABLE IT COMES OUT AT 25.6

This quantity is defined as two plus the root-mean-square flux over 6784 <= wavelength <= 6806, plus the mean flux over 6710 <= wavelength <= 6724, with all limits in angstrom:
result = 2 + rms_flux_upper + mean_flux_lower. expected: 49.9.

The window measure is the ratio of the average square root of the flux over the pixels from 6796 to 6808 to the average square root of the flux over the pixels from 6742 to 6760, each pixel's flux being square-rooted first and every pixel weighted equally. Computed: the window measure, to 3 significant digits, 1.02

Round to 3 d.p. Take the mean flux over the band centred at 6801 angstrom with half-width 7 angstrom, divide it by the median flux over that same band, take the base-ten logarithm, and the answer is -0.002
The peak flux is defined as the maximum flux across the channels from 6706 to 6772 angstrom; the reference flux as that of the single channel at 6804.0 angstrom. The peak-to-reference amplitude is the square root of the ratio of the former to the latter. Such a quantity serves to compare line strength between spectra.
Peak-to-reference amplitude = 1.07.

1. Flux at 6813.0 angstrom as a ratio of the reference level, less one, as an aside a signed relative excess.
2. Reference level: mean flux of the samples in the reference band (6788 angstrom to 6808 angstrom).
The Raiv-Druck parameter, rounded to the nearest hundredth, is 0.11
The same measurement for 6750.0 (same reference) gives -0.11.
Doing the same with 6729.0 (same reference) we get -0.02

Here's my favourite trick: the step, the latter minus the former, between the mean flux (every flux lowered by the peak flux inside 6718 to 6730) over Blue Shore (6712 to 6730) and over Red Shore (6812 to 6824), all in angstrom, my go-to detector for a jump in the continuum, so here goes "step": 3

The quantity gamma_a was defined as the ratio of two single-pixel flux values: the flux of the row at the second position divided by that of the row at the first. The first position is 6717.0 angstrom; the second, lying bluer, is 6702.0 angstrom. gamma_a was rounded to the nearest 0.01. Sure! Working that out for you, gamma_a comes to 1.13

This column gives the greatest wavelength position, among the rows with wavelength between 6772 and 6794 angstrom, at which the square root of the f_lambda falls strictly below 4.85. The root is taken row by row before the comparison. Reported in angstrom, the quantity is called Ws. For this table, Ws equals 6792.0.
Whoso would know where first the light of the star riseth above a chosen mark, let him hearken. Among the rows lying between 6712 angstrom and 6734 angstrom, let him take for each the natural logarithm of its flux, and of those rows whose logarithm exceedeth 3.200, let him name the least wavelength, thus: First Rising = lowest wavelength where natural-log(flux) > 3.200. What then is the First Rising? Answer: 6714.0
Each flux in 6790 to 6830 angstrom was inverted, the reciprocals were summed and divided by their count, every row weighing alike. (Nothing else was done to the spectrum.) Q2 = 0.0401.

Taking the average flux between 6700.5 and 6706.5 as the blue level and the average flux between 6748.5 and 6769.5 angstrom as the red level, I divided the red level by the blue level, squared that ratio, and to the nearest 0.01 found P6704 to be 0.78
